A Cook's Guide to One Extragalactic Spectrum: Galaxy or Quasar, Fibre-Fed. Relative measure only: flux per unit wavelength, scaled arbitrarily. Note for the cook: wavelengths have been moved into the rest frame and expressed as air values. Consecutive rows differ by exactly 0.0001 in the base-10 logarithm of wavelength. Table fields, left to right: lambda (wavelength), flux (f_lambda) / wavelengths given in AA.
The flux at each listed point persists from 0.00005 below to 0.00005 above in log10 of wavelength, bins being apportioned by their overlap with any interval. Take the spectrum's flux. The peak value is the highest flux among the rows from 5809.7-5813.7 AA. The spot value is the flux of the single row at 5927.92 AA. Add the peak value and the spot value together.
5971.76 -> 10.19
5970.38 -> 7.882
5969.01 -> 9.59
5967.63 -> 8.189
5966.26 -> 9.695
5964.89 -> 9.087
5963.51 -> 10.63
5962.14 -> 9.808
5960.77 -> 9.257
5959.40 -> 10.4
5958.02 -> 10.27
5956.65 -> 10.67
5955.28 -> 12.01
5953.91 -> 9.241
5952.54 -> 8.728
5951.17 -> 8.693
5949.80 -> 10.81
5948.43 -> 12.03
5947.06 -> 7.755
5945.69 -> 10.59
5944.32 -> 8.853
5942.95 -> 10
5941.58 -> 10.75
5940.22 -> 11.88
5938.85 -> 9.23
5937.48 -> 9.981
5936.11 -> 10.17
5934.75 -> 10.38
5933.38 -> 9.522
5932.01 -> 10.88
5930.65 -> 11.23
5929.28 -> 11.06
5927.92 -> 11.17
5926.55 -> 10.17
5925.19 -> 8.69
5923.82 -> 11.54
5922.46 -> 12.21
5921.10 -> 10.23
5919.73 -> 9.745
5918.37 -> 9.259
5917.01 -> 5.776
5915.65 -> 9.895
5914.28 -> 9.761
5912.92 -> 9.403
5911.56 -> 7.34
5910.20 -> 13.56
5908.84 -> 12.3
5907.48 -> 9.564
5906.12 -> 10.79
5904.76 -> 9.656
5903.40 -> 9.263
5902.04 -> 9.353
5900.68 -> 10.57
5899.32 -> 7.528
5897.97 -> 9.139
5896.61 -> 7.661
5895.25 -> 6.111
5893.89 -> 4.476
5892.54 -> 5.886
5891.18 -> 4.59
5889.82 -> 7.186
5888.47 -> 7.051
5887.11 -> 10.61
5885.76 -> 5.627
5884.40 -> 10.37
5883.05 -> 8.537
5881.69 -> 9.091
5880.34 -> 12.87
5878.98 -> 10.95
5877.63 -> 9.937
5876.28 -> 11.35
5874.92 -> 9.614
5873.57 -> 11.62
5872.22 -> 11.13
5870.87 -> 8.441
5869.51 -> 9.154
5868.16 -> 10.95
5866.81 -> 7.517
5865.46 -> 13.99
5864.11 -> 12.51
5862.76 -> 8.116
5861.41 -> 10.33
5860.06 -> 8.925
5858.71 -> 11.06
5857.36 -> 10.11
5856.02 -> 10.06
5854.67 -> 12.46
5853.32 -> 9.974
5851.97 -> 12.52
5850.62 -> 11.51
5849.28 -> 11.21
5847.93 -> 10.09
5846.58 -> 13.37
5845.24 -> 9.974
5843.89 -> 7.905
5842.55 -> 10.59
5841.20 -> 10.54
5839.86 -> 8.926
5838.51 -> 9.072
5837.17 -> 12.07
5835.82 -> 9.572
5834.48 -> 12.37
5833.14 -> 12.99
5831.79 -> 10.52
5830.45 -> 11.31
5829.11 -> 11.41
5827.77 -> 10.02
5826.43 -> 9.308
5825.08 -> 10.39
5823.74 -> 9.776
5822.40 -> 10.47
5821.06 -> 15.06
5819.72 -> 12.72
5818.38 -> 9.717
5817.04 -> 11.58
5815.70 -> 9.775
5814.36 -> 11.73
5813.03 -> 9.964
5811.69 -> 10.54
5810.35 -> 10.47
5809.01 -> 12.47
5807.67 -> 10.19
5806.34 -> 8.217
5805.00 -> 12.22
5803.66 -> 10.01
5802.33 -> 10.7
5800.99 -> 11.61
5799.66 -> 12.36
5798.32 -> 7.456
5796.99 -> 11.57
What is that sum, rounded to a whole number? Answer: 22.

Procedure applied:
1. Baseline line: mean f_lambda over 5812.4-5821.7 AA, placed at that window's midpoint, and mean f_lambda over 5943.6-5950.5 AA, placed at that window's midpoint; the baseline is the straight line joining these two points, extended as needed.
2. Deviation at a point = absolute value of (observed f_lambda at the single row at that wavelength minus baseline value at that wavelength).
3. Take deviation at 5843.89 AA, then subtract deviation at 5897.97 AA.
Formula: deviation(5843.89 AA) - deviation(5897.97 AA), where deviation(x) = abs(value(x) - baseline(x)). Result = 1.9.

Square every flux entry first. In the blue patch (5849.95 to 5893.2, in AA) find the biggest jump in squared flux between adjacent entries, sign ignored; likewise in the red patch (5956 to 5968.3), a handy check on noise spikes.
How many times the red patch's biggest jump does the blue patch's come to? 4.6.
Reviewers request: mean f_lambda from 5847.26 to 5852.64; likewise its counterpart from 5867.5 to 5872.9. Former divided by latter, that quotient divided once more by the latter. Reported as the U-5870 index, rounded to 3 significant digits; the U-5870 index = 0.115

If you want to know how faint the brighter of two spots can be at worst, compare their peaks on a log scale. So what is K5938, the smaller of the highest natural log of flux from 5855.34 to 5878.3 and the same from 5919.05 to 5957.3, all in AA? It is 2.50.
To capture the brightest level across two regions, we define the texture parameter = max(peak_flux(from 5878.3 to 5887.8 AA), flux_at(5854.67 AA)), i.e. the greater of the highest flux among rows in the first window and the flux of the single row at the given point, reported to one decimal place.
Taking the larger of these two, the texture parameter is 12.9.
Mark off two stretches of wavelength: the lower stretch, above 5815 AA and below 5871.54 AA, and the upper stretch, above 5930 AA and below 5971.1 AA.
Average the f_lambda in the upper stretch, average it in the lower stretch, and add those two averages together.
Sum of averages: 20.6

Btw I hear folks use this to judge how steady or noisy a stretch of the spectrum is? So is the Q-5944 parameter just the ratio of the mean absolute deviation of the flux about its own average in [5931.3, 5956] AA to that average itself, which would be 0.096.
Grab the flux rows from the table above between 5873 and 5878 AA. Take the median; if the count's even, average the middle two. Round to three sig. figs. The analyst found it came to 10.6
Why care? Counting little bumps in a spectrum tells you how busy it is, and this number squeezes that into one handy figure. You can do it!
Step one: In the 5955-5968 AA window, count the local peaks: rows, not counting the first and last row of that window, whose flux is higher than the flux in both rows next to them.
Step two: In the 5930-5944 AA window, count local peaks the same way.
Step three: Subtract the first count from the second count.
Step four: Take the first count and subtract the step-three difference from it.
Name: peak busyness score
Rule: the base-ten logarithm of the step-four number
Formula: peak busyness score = 0.60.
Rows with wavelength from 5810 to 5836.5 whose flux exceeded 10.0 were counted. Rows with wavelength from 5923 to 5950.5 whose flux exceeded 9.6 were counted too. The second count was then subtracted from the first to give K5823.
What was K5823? -1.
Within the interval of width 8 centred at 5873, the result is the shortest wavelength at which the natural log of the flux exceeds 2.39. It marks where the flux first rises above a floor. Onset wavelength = 5872.22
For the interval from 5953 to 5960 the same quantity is 5955.28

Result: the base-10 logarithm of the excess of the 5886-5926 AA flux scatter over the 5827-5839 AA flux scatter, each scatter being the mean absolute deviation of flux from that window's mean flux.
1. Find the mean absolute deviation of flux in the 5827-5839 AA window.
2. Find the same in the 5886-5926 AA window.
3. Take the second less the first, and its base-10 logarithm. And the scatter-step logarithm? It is -0.2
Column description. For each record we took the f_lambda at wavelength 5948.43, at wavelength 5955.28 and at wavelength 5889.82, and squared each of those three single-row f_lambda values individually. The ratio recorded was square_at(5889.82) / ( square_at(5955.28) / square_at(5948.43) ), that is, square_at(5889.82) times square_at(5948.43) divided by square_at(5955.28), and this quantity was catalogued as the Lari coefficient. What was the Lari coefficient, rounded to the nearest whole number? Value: 52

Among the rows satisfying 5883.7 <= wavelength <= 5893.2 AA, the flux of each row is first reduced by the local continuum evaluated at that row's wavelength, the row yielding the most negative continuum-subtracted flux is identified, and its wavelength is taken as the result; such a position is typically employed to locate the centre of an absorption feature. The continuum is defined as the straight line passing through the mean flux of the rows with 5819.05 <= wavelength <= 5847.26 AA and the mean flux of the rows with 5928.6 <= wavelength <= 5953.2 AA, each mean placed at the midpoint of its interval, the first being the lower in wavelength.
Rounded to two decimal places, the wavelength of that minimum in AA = 5891.18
